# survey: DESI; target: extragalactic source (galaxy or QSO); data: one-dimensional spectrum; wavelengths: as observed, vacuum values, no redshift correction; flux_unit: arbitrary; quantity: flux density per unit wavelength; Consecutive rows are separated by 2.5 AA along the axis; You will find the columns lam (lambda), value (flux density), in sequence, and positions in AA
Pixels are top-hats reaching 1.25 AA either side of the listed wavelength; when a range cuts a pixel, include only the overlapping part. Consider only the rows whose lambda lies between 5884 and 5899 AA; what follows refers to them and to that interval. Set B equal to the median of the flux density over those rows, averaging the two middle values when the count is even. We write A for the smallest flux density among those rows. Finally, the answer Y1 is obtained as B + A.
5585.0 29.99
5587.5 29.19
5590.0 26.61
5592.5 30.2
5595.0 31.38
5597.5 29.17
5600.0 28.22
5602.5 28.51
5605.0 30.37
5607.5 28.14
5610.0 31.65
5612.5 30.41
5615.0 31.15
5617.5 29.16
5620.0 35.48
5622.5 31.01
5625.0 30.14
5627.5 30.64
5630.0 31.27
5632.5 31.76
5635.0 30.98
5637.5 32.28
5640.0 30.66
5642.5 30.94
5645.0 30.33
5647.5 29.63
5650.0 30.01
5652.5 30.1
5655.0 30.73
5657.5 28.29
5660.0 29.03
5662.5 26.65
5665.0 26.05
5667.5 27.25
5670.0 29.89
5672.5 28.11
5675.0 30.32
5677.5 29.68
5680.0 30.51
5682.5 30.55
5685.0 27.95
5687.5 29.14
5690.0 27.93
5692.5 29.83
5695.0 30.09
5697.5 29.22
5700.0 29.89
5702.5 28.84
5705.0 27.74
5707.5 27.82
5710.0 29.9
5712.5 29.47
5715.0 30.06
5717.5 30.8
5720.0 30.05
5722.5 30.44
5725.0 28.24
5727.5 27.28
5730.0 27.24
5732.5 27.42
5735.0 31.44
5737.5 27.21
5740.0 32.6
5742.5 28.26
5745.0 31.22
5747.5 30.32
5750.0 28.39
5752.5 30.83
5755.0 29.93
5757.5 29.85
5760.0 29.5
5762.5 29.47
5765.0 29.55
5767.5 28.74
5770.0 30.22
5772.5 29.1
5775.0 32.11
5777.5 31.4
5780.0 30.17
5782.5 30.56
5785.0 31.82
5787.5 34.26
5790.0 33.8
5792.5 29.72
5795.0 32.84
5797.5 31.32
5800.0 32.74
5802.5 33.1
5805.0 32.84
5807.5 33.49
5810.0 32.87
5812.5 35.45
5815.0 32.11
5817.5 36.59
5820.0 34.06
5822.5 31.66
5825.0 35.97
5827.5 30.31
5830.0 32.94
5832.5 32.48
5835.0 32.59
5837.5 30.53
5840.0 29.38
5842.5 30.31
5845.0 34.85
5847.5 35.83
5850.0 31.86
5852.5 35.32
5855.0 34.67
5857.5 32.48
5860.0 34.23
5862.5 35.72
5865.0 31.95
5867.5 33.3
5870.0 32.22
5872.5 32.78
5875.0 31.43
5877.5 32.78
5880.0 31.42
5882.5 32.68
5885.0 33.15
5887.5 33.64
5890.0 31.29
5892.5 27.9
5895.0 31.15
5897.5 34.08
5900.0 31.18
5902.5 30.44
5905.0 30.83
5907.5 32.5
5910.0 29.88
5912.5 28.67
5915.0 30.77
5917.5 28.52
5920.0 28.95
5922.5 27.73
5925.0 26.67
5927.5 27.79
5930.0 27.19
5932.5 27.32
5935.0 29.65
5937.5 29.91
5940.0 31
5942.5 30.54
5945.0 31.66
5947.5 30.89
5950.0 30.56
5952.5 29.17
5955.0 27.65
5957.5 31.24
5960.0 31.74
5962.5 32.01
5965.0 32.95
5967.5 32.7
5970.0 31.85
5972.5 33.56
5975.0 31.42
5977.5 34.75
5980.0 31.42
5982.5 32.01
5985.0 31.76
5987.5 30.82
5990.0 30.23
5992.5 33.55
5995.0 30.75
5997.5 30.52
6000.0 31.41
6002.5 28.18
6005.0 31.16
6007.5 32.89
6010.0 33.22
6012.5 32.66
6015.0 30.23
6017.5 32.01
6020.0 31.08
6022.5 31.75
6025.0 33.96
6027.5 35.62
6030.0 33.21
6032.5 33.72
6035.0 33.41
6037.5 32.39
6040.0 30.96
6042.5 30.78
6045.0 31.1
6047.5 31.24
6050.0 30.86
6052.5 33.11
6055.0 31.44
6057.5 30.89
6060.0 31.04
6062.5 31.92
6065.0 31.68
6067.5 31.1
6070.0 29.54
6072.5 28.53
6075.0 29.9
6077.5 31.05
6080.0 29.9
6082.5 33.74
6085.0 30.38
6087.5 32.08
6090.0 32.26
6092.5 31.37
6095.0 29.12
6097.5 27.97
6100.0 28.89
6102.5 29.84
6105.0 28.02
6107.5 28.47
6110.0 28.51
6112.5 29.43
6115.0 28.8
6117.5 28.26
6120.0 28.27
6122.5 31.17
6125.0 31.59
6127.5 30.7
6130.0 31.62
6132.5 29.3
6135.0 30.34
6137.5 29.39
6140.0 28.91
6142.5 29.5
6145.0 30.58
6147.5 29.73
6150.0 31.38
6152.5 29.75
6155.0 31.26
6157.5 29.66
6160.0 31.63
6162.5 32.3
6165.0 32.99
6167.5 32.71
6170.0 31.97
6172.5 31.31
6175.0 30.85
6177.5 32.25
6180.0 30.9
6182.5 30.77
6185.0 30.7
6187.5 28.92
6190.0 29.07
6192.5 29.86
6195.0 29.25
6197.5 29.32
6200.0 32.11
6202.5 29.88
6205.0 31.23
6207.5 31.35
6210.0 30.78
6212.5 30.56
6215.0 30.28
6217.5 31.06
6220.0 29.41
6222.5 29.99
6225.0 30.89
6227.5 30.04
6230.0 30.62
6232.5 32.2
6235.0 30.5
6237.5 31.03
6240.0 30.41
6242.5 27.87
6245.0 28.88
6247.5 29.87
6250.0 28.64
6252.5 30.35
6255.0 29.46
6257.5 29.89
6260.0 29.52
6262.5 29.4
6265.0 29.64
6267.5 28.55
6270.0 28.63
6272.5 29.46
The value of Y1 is 60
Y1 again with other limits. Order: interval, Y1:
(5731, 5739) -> 55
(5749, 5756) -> 58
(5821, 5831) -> 63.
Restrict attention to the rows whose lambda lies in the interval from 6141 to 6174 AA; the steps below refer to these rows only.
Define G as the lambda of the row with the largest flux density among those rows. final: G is 6165.0 AA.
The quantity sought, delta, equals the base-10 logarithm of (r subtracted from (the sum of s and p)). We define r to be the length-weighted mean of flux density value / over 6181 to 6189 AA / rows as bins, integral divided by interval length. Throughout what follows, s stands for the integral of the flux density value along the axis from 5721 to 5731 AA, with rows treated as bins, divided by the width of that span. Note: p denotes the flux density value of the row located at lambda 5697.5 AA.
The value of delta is 1.439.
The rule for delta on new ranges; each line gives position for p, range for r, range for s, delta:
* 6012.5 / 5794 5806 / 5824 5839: 1.511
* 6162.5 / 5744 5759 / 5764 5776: 1.507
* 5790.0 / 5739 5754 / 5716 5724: 1.531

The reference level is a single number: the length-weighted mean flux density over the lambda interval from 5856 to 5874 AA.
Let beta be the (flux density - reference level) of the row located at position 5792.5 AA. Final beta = -3.5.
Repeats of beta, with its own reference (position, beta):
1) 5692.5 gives -3.4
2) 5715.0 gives -3.2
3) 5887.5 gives 0.4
